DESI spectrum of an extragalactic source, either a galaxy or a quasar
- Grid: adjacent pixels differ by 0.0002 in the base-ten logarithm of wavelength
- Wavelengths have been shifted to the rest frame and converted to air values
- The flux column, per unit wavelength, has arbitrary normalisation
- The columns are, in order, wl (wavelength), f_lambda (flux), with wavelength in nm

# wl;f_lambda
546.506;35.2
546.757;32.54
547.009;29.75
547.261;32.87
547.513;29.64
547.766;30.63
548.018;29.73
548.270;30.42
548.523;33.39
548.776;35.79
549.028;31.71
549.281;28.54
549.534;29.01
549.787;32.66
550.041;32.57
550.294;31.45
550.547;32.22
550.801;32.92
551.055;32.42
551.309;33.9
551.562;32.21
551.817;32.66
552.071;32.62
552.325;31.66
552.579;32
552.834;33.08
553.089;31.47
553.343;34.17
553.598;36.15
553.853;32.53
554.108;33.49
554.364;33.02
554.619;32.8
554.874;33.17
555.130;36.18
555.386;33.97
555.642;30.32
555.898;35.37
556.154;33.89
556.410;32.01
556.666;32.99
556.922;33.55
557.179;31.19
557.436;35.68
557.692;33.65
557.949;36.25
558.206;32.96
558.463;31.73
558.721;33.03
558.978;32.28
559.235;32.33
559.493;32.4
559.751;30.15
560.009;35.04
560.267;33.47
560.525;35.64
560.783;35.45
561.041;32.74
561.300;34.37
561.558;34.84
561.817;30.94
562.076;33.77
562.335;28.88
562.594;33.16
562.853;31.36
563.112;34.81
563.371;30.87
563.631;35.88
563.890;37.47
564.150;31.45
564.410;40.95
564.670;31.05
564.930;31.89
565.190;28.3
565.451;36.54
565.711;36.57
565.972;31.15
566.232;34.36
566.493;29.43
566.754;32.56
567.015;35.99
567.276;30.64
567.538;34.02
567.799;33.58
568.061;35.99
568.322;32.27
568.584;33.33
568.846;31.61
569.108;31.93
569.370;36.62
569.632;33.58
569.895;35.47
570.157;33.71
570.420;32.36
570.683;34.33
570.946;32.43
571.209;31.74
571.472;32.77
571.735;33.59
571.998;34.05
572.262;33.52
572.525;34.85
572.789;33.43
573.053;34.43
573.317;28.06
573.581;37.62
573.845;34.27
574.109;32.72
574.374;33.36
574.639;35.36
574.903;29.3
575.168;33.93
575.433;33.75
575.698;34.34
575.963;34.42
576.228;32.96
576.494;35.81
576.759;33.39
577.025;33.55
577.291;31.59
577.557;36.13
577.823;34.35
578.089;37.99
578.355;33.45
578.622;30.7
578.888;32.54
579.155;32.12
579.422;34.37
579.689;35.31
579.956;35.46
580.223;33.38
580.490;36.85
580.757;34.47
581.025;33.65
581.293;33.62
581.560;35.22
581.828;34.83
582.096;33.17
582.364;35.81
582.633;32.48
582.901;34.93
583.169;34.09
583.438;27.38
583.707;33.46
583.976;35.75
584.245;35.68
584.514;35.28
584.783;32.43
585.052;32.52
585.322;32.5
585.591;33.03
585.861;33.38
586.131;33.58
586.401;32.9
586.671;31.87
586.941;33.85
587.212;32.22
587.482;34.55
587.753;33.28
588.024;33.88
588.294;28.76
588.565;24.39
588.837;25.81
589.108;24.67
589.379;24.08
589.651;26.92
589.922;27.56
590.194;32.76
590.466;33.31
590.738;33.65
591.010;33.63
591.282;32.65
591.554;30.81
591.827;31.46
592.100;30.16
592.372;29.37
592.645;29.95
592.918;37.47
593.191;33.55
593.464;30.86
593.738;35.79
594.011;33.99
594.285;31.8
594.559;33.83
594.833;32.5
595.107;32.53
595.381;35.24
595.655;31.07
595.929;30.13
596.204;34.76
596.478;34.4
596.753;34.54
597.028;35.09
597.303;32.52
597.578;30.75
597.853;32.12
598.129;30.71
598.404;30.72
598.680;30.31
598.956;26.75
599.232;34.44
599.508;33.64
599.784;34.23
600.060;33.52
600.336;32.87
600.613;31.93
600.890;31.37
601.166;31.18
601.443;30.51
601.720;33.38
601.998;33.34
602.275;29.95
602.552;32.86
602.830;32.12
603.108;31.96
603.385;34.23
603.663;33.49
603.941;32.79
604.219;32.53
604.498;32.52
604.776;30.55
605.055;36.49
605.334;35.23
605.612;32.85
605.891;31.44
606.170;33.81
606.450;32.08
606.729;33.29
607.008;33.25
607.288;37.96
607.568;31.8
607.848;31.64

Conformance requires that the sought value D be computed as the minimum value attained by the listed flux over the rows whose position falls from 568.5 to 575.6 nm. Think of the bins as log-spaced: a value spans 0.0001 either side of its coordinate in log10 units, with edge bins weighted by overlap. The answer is 28.06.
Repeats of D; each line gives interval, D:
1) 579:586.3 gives 27.38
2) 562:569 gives 28.3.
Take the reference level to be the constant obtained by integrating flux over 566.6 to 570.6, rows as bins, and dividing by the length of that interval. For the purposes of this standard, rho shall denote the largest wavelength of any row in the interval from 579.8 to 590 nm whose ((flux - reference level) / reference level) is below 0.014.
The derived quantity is 589.922 nm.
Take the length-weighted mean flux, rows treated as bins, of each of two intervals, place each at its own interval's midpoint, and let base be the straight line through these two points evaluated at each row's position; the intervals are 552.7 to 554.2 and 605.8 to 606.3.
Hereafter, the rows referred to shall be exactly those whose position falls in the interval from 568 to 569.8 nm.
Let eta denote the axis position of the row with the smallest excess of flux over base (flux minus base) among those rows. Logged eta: 568.846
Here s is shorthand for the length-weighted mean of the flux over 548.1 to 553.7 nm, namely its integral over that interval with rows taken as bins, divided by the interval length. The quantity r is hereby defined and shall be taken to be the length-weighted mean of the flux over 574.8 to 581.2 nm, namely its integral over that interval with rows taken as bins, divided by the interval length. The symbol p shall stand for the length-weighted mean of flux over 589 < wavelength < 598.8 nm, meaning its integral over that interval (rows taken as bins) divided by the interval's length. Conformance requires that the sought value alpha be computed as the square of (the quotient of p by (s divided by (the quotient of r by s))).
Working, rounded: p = 31.9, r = 33.9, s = 32.4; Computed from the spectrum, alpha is 1.06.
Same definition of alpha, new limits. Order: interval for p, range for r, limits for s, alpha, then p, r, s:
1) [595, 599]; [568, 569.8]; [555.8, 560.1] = 0.97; 32.2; 33.6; 33.2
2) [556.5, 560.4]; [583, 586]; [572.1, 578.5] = 0.92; 33.1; 33.2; 33.9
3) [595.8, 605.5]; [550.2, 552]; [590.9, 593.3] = 1.06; 32.5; 32.6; 32.1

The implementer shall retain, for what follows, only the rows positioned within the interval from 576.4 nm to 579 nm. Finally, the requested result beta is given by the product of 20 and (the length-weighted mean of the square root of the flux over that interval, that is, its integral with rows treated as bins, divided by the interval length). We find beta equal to 116.5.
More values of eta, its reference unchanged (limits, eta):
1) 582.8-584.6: 583.438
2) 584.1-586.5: 584.783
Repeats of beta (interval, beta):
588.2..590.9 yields 106.0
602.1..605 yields 113.9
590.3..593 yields 113.3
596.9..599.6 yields 112.4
